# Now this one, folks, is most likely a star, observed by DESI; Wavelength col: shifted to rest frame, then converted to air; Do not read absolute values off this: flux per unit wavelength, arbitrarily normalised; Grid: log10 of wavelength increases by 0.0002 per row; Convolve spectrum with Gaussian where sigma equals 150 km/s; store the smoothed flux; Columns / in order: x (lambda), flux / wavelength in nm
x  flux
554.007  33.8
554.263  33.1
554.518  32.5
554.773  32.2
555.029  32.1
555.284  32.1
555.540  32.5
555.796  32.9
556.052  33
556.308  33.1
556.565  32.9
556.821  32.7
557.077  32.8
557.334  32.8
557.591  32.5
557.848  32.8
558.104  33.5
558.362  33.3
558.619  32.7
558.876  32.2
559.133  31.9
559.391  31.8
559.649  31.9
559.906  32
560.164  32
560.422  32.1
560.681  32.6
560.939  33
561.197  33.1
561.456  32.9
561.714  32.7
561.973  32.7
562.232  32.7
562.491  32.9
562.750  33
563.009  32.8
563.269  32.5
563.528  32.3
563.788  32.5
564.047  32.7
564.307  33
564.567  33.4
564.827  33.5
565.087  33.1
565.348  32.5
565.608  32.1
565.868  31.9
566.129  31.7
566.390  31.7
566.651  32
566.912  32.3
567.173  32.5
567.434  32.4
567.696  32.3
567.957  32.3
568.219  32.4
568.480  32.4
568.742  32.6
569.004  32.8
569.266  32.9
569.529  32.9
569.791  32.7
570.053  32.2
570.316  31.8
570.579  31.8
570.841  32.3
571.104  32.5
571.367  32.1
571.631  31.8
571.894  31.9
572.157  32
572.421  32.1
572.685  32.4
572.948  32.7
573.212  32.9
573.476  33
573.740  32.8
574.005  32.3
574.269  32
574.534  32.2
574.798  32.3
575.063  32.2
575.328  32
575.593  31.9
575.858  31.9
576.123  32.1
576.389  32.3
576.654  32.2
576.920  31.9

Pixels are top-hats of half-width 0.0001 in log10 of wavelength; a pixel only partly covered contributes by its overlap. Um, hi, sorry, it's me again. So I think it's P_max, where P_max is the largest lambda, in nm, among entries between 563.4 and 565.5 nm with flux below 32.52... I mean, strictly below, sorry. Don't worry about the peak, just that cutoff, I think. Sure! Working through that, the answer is 565.348 nm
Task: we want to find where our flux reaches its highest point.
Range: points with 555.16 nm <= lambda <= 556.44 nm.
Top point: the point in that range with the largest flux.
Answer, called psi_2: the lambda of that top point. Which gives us 556.308 nm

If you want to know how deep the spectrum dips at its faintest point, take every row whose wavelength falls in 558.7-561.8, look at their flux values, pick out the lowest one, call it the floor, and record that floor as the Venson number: 31.8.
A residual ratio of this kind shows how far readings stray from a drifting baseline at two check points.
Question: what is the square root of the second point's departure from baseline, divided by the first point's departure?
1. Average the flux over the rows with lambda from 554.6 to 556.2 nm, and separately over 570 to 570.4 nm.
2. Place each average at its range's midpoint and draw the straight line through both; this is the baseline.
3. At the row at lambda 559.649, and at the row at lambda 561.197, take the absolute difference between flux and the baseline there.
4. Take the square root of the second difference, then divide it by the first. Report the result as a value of 2.1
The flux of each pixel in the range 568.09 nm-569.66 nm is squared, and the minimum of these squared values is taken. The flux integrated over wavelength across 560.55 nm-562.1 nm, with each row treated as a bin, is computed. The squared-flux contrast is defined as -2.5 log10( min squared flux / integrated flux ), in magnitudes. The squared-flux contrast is -3.29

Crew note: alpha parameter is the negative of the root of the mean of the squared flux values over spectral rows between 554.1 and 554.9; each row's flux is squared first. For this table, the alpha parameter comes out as -32.6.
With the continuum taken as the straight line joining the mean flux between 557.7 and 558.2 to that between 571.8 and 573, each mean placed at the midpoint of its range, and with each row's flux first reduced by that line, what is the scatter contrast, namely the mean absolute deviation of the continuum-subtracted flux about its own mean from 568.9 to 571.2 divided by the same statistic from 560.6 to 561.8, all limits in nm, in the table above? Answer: 2.0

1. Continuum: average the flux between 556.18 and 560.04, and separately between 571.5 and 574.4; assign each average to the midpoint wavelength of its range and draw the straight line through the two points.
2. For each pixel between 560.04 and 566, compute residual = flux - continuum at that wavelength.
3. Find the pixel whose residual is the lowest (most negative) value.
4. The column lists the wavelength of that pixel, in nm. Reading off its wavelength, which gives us 565.868 nm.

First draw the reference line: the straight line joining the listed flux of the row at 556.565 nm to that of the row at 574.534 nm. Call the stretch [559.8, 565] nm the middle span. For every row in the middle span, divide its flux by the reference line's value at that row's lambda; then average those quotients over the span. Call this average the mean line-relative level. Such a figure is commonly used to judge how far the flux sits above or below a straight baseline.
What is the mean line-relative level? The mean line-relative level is 1.00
